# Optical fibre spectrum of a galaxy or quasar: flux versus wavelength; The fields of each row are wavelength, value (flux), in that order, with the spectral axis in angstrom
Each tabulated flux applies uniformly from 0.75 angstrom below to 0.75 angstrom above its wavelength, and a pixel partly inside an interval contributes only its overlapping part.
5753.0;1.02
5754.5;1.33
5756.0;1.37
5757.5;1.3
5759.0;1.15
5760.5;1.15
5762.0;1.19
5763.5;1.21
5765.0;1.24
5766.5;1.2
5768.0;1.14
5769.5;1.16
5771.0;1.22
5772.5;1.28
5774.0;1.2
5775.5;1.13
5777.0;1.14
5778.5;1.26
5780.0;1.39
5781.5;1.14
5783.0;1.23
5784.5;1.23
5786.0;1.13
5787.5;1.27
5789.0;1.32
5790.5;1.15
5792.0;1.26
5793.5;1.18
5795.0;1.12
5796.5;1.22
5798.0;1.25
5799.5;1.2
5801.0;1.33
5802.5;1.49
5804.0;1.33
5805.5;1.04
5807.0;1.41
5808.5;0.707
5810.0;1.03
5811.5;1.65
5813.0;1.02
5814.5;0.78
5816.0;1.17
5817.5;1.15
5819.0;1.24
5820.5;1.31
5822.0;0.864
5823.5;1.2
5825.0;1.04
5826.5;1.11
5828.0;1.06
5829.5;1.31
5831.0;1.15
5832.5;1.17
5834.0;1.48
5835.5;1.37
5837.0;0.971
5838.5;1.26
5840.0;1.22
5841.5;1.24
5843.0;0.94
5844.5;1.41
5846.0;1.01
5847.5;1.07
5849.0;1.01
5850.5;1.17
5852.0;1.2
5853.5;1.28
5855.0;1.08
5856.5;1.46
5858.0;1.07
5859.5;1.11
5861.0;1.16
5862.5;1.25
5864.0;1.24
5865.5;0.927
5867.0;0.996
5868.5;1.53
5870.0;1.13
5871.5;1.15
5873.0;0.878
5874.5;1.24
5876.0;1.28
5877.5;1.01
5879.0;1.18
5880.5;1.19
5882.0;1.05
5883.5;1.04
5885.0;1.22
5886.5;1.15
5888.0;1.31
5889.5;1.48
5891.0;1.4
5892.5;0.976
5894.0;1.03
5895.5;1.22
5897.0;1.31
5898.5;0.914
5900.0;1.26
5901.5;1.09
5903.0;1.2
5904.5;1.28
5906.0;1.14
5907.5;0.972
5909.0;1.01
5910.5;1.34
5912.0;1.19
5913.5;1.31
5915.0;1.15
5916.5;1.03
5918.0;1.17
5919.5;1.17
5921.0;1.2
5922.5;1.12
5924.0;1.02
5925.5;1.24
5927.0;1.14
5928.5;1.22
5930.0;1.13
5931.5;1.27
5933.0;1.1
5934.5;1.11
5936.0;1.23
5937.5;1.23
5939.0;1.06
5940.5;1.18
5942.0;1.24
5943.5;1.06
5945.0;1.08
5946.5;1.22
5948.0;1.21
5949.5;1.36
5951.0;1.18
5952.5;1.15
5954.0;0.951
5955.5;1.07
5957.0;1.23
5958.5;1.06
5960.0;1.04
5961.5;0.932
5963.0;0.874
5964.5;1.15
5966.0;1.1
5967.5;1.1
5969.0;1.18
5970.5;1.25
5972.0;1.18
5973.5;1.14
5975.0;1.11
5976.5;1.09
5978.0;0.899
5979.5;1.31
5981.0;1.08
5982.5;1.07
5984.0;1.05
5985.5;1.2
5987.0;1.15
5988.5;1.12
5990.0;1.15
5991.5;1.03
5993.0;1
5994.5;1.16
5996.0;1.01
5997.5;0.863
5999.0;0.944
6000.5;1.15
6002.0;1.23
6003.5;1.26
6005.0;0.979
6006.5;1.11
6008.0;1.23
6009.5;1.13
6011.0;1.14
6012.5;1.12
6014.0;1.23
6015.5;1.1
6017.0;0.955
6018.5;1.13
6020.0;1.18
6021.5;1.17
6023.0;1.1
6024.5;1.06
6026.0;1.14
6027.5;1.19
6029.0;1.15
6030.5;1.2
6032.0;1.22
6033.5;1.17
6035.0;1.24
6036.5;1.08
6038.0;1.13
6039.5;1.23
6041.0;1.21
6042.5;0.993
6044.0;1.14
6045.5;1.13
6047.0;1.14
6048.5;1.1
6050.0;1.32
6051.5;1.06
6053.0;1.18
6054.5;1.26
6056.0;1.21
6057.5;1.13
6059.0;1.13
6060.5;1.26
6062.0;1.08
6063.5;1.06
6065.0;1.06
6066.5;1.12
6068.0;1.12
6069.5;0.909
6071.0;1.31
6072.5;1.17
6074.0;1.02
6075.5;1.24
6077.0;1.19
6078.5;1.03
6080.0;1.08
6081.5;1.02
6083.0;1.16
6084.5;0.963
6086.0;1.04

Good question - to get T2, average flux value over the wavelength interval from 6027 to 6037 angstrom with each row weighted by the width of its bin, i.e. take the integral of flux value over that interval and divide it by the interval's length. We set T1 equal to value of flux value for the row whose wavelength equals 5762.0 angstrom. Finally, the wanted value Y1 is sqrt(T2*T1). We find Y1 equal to 1.19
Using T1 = 1.19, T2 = 1.18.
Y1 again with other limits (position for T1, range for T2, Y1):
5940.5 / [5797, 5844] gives 1.18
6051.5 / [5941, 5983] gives 1.09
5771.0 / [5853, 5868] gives 1.19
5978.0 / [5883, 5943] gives 1.03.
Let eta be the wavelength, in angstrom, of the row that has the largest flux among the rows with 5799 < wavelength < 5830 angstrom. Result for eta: 5811.5 angstrom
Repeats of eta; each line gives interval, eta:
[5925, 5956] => 5949.5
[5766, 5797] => 5780.0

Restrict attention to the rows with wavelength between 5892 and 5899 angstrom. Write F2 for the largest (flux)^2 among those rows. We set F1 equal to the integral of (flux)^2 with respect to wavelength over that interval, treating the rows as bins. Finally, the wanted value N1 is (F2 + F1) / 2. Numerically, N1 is 5.2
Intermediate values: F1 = 9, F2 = 1.72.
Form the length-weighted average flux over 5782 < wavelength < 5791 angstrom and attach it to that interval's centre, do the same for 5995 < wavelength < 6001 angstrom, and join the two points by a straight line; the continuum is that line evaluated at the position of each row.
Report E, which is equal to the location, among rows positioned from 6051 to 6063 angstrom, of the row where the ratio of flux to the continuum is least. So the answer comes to 6051.5 angstrom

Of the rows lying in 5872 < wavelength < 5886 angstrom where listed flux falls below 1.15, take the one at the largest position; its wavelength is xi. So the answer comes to 5883.5 angstrom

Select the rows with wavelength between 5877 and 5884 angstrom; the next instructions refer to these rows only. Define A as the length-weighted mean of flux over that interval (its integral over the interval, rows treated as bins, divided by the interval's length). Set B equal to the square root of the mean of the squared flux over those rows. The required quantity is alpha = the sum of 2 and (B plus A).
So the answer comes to 4.20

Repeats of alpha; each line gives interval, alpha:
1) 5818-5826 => 4.27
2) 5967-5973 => 4.36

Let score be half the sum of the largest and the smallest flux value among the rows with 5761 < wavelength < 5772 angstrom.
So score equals 1.19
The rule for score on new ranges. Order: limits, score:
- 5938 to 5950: 1.21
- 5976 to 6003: 1.09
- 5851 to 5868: 1.19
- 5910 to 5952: 1.19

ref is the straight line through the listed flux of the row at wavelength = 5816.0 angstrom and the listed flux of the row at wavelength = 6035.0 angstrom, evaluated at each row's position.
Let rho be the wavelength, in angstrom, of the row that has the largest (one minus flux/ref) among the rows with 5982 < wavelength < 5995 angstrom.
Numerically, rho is 5993.0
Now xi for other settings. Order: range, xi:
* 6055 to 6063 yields 6062.0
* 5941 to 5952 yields 5945.0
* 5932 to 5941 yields 5939.0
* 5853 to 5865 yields 5859.5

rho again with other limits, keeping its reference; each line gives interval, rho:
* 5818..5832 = 5822.0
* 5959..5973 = 5963.0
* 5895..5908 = 5898.5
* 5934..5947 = 5943.5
